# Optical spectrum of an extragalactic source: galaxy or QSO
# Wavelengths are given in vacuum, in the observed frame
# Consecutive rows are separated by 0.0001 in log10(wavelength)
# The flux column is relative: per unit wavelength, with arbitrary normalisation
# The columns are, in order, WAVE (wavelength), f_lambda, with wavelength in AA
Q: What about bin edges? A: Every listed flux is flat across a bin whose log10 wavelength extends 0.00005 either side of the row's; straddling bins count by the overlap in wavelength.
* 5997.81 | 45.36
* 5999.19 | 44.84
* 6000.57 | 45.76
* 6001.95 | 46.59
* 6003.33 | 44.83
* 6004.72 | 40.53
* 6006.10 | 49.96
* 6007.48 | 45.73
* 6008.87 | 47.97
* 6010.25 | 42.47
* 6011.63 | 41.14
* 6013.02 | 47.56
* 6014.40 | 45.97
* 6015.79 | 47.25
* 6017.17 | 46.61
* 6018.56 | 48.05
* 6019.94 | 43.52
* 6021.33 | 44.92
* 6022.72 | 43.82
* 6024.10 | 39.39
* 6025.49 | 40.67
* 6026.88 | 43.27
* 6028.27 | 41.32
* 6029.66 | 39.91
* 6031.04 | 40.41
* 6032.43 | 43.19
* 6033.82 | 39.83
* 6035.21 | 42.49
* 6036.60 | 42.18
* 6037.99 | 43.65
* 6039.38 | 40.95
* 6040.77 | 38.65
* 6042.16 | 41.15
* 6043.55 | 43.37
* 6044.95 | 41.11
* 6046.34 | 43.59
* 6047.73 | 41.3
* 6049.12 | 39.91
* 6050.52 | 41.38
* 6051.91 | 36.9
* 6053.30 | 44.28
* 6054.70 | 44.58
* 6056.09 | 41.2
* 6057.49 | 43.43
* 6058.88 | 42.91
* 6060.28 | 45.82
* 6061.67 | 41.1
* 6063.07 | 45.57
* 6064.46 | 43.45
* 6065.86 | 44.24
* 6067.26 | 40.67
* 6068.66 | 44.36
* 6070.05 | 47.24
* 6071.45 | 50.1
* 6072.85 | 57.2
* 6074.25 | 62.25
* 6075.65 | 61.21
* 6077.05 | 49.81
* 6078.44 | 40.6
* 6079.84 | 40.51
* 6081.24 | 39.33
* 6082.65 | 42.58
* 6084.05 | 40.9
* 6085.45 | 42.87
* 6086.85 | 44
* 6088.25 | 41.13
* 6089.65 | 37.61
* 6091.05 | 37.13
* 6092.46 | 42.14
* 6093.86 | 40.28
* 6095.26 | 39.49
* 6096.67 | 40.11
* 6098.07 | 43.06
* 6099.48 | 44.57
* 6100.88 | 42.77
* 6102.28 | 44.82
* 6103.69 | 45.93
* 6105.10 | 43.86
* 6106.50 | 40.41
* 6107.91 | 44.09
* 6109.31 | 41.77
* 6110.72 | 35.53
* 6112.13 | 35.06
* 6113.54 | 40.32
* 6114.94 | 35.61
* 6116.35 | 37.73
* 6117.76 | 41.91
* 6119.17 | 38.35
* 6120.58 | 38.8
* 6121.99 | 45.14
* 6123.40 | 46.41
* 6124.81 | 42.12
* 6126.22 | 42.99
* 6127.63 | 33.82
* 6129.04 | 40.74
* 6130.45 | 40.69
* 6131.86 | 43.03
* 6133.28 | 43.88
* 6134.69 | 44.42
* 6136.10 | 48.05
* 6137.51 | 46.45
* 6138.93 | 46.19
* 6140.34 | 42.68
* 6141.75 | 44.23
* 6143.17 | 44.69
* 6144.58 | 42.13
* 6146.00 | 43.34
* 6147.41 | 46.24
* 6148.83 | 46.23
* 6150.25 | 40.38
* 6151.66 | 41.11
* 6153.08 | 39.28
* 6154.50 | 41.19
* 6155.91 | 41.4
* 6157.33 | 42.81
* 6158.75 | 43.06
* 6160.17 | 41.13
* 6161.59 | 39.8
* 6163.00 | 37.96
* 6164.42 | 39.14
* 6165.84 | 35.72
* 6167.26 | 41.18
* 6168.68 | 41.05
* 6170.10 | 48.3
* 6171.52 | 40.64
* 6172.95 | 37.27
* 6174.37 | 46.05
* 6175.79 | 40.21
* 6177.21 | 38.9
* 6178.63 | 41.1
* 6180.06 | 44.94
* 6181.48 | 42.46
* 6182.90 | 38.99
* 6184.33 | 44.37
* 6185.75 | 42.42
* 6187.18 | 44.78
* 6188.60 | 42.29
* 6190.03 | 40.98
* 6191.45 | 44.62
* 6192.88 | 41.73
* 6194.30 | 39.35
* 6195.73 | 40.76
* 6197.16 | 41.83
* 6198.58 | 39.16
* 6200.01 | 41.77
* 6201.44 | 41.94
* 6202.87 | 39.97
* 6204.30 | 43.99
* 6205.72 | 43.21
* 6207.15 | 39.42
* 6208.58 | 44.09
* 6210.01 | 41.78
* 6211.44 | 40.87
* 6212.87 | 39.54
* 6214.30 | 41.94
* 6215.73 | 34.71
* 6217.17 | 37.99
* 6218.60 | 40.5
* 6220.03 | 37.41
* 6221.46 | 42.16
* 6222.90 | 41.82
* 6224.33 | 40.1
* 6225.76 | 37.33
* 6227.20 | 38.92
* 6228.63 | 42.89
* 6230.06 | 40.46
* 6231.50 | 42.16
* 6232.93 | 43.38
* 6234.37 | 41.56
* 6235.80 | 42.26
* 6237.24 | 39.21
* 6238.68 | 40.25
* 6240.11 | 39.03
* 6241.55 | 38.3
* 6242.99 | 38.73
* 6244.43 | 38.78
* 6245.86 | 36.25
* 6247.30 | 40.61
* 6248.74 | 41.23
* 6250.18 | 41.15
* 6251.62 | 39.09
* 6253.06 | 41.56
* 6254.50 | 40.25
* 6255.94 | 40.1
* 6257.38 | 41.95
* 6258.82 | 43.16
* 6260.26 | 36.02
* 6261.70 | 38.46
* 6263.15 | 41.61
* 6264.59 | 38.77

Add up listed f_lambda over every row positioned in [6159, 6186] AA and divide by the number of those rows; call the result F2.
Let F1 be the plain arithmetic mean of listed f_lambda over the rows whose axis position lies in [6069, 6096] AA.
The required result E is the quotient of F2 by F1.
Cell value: 0.91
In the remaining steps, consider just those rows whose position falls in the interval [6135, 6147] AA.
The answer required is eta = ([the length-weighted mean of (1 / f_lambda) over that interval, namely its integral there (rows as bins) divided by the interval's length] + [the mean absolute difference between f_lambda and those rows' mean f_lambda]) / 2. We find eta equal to 0.83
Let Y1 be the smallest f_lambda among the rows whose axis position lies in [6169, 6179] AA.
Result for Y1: 37.27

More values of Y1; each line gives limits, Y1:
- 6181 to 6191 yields 38.99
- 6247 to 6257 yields 39.09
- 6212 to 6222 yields 34.71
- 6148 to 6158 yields 39.28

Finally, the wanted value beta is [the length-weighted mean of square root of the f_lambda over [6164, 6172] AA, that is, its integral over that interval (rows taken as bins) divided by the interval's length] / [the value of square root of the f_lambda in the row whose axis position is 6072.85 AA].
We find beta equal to 0.85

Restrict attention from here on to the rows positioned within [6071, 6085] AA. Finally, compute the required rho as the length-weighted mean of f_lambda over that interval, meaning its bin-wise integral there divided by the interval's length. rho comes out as 48.3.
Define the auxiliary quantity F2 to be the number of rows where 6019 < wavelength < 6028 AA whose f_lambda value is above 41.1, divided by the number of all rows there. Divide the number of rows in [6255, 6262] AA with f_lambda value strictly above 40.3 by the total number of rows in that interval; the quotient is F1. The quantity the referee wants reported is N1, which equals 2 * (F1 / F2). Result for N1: 1.2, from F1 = 0.4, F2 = 0.67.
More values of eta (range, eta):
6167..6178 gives 1.38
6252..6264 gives 0.85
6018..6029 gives 1.01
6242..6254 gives 0.74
